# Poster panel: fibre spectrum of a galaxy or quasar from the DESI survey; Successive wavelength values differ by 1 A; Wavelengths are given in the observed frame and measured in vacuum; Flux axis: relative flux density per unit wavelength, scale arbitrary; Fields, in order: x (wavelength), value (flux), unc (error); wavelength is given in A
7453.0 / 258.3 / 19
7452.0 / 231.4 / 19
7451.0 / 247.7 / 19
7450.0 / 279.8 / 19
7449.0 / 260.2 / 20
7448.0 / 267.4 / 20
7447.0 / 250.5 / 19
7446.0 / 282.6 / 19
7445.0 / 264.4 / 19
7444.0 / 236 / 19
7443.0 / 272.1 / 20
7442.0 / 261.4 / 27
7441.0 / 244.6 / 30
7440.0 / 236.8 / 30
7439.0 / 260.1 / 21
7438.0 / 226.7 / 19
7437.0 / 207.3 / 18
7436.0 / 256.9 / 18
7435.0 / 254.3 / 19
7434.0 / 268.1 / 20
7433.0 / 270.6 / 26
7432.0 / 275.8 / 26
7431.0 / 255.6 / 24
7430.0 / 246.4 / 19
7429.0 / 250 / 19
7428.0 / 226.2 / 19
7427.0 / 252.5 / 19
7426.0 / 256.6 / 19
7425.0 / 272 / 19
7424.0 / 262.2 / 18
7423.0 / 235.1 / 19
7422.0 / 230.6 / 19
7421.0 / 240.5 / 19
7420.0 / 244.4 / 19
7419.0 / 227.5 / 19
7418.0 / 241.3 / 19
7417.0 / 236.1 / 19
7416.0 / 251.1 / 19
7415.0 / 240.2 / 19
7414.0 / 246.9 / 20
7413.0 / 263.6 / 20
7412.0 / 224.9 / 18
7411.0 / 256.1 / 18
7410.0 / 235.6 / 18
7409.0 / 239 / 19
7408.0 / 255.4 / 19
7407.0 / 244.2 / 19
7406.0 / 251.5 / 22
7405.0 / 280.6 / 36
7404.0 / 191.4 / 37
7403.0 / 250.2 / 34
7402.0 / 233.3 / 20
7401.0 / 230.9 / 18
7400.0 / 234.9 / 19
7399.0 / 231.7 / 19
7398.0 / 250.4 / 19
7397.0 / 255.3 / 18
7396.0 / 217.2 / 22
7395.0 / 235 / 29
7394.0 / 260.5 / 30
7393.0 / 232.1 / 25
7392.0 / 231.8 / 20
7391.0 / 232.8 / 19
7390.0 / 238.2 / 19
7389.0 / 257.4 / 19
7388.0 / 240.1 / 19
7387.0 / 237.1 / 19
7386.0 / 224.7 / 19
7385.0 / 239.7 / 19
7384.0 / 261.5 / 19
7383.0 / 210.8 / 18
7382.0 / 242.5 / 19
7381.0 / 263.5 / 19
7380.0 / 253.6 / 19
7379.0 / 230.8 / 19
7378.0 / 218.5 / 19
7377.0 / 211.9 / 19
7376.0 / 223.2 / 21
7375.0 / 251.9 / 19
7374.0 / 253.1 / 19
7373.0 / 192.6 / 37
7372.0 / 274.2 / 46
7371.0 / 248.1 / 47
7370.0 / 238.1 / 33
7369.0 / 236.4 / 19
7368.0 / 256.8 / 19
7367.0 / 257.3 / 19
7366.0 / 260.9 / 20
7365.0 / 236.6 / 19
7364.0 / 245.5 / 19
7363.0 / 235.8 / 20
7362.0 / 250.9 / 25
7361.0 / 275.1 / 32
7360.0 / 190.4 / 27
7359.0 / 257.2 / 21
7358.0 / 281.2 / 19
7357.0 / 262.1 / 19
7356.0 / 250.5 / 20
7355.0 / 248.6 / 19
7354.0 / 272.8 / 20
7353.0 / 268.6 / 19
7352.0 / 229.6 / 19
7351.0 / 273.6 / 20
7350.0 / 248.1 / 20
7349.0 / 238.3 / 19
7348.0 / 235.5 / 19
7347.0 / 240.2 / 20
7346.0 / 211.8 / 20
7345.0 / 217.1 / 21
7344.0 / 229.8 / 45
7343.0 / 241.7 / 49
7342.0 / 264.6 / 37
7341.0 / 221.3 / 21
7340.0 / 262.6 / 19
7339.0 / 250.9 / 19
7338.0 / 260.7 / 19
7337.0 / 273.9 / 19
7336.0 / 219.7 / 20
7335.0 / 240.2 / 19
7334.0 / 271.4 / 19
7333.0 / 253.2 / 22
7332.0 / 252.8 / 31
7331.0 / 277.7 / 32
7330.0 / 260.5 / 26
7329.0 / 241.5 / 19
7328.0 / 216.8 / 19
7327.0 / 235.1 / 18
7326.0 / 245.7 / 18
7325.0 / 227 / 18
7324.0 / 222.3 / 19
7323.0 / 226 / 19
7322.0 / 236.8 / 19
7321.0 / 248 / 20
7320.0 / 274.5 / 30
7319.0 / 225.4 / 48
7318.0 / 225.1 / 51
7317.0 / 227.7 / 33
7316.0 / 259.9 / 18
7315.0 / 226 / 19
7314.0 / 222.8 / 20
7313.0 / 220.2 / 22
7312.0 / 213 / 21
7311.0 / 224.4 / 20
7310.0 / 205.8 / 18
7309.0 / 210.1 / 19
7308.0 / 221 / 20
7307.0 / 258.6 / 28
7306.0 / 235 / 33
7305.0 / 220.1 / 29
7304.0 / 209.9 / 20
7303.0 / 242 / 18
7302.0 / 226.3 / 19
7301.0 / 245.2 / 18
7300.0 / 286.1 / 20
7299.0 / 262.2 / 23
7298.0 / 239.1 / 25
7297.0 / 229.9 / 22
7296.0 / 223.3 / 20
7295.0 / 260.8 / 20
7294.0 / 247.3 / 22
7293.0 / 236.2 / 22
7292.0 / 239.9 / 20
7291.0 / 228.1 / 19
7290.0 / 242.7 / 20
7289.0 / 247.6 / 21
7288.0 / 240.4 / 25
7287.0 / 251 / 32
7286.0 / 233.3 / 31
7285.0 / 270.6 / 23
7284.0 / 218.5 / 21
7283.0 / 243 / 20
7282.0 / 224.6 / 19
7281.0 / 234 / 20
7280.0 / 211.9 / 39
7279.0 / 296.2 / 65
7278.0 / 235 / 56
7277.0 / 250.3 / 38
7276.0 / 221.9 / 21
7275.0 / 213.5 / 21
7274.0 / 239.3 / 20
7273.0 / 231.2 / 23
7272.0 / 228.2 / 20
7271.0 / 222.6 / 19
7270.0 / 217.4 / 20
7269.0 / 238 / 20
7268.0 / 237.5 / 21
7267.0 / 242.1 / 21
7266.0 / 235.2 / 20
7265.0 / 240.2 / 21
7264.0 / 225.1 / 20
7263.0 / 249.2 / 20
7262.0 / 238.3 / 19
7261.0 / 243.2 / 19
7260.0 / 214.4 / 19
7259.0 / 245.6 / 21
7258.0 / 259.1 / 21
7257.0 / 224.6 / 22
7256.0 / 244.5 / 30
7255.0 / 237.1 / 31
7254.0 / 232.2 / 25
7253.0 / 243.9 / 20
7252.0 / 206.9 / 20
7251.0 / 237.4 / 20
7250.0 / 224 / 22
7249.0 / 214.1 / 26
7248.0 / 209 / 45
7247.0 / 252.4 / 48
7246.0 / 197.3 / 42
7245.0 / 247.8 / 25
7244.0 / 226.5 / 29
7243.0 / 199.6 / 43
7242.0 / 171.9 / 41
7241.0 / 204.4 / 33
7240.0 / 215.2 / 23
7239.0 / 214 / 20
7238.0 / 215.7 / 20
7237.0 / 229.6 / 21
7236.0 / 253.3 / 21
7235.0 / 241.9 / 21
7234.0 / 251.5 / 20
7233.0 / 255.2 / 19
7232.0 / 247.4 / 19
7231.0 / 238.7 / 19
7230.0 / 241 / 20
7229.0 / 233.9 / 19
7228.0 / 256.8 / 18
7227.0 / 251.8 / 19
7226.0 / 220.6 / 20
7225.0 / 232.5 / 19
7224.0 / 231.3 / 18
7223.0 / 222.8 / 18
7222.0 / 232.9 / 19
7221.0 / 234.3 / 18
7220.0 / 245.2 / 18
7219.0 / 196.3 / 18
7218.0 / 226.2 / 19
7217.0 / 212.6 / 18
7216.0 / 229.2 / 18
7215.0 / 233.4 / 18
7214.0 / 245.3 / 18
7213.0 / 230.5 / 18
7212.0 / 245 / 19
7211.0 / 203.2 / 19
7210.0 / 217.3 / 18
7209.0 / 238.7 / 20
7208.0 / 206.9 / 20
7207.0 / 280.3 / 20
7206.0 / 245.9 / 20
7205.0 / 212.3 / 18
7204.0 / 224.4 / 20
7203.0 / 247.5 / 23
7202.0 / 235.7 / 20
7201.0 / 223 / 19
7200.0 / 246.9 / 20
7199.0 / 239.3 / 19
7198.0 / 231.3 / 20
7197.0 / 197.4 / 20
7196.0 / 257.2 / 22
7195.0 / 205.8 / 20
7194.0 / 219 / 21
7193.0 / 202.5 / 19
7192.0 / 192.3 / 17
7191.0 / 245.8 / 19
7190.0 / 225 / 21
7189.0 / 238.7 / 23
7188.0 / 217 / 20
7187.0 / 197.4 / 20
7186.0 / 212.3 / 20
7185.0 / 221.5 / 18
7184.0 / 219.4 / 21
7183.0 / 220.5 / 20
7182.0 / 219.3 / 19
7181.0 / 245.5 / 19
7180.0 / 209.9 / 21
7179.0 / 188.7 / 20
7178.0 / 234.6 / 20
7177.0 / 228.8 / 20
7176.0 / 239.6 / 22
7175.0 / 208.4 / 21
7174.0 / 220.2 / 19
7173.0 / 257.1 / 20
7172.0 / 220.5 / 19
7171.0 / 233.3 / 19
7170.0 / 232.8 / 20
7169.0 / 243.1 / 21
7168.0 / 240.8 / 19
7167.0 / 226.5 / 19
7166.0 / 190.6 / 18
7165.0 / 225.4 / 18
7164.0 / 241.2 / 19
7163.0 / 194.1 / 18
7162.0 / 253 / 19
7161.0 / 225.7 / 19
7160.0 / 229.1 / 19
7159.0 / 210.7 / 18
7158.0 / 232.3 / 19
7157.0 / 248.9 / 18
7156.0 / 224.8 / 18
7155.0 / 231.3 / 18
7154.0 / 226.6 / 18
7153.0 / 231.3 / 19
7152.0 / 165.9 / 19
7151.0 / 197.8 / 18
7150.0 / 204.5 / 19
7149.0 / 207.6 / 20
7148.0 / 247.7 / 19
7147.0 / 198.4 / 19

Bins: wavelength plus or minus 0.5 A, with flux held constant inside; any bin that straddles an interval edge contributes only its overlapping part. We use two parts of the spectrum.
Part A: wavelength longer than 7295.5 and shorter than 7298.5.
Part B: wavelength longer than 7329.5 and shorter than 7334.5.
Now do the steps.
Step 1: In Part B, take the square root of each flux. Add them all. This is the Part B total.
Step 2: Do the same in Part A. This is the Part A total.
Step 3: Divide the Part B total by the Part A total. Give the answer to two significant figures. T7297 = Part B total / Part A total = 1.8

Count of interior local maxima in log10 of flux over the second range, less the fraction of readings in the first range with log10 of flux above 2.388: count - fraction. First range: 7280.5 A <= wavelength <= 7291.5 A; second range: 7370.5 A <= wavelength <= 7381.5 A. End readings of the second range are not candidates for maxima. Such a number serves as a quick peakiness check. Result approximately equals 1.7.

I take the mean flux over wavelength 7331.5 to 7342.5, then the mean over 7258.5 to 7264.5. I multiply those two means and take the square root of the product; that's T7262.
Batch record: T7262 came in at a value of 244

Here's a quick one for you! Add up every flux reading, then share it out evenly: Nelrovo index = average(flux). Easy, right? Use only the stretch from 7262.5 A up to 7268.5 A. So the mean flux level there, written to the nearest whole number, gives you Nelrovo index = 238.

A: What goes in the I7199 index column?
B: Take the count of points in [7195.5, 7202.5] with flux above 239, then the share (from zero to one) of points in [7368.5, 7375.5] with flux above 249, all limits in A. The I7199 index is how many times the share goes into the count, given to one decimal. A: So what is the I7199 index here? 7.0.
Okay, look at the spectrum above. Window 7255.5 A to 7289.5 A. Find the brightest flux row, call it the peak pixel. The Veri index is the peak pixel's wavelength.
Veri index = 7279.0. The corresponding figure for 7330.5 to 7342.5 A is 7331.0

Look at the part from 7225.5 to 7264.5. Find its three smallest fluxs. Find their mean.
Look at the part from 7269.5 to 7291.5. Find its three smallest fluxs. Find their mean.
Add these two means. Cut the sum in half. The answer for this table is 202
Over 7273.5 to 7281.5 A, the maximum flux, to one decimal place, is 296.2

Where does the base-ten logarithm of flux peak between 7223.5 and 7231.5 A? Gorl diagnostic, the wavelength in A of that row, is 7228.0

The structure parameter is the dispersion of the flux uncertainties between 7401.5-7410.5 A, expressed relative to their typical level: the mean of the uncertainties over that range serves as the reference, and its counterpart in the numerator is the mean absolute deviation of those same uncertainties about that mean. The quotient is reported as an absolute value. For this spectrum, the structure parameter 0.3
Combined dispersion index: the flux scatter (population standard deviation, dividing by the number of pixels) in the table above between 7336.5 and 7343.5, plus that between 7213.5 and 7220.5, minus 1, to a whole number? 32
